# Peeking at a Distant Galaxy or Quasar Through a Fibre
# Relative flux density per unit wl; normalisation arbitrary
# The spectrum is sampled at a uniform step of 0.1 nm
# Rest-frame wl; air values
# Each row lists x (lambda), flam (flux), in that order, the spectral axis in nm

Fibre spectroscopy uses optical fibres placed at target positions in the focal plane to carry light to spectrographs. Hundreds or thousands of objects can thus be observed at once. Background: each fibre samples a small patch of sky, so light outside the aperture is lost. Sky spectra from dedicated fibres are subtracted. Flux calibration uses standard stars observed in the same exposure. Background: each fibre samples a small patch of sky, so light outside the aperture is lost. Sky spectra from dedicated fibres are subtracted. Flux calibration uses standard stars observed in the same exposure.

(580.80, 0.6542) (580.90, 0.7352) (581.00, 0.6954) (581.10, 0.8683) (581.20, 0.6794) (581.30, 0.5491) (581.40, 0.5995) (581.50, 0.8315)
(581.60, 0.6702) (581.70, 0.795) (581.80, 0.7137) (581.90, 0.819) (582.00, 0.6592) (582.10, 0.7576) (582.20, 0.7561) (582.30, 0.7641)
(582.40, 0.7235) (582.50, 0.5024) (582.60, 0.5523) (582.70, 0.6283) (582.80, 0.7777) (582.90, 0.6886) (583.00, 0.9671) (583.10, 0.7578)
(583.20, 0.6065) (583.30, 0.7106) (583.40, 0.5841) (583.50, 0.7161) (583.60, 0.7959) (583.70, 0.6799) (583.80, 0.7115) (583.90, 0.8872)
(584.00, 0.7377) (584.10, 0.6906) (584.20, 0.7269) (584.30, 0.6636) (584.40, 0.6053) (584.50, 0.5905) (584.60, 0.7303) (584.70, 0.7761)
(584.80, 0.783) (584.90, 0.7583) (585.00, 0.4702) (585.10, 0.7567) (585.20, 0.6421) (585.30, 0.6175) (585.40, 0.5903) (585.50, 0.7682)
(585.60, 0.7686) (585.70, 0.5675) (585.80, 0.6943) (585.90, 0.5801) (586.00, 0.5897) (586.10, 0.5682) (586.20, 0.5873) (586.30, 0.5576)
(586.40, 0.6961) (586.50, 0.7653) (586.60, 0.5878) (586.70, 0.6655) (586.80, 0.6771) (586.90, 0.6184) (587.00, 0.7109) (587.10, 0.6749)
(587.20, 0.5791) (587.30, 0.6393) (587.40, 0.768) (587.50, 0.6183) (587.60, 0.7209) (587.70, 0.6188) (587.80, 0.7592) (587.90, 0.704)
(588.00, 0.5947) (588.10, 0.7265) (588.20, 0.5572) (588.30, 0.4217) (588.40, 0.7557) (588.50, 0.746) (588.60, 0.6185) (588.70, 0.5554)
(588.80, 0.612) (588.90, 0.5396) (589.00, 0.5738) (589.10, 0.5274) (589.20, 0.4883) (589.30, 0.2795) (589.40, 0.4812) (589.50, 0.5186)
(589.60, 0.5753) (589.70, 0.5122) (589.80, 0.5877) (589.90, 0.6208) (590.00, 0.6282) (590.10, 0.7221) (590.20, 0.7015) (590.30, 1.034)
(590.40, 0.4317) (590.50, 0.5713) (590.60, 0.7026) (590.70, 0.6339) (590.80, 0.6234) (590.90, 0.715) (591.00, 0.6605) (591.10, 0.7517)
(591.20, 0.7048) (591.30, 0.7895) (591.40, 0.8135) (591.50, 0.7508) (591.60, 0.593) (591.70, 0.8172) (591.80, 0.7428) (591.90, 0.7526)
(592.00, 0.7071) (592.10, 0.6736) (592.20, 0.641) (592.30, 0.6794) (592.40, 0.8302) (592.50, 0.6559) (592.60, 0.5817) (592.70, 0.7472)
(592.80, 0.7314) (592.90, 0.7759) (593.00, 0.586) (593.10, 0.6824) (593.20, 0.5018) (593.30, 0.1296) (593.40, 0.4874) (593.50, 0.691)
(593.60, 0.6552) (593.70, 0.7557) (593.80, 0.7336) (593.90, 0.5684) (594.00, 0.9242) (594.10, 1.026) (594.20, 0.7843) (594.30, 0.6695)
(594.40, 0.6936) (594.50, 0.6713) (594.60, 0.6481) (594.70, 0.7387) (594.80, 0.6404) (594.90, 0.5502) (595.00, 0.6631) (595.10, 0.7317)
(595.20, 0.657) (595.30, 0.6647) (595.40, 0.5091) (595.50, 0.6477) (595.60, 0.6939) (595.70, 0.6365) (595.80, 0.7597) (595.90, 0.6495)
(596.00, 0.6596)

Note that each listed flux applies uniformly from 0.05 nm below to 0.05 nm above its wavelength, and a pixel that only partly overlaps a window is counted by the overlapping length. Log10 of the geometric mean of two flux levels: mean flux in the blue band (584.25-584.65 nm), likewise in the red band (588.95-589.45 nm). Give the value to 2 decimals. -0.26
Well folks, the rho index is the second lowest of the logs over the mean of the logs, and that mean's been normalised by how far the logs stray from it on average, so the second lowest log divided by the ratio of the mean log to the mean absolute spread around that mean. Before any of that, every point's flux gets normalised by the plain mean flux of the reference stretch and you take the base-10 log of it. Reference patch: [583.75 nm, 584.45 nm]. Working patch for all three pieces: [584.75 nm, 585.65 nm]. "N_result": 0.2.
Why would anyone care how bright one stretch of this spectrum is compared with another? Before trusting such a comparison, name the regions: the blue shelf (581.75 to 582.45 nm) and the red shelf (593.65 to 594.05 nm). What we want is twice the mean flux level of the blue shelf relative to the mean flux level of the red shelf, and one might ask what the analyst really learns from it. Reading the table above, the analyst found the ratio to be 1.99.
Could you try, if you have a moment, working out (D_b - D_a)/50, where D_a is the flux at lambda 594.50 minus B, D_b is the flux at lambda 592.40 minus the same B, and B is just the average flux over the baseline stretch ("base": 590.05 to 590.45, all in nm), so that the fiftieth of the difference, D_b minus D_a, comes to 0.0032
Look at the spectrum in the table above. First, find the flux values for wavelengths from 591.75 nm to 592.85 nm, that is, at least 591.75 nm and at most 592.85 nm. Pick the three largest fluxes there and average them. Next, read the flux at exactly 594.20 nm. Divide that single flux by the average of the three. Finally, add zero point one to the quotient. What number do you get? 1.11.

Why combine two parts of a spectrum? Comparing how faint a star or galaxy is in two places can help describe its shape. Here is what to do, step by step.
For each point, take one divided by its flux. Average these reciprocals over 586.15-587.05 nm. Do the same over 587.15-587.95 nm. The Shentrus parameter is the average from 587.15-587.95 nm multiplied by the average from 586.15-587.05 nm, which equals 2.3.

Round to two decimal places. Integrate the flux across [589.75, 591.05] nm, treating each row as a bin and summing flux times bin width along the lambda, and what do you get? 0.86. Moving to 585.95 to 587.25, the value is 0.83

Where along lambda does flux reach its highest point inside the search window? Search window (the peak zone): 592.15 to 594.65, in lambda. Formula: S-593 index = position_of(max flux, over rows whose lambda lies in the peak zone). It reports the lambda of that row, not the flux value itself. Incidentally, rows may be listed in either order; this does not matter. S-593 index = 594.10 nm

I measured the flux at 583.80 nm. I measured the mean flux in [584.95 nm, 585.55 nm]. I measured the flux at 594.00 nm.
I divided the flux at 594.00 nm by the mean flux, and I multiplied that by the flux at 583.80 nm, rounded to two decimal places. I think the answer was 1.03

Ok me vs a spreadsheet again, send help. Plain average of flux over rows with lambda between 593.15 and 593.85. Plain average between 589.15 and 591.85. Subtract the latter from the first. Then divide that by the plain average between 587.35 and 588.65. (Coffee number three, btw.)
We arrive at -0.12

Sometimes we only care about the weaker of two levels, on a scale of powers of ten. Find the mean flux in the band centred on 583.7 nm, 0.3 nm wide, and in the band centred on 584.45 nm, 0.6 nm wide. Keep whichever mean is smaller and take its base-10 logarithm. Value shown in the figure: -0.17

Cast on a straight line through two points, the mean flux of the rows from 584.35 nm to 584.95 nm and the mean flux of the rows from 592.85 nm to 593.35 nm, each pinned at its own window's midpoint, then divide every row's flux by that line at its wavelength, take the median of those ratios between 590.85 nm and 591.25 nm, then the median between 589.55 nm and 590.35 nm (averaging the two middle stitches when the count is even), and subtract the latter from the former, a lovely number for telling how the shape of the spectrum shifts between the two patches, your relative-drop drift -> 0.19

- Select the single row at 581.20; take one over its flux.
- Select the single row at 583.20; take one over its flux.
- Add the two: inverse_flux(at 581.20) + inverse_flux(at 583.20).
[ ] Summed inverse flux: 3.1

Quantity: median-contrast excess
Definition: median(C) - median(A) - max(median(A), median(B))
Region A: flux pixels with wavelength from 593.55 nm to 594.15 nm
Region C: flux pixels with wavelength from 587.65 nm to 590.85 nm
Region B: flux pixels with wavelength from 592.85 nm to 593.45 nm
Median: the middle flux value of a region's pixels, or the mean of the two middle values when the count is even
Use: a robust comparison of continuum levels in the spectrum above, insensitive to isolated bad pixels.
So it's -0.89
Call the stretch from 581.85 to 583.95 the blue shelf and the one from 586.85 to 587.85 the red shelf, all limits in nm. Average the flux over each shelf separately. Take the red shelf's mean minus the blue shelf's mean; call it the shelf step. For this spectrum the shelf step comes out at -0.046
